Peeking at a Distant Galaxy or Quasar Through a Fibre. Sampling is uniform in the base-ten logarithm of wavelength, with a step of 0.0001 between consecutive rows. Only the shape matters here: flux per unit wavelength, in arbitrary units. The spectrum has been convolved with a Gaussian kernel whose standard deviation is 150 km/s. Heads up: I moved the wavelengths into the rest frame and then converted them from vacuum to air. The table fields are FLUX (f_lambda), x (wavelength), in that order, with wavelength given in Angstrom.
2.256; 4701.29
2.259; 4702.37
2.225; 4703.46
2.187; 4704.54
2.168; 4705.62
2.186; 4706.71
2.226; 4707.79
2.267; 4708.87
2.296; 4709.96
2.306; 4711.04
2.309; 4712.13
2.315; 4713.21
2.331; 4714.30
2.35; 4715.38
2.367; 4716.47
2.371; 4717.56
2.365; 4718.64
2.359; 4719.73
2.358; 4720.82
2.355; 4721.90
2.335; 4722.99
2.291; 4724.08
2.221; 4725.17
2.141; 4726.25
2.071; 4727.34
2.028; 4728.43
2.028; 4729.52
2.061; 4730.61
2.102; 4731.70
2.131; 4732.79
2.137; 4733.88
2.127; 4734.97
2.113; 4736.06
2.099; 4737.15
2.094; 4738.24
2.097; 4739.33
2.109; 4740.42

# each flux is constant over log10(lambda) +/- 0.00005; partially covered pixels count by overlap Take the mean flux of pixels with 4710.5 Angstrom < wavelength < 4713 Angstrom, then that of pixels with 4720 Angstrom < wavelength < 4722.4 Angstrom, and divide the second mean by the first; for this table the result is 1.02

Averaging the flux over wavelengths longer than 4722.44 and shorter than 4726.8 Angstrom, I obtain 2.25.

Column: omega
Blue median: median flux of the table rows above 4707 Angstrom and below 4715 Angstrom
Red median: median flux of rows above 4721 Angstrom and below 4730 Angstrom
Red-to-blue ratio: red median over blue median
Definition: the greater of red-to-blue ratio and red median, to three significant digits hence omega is 2.18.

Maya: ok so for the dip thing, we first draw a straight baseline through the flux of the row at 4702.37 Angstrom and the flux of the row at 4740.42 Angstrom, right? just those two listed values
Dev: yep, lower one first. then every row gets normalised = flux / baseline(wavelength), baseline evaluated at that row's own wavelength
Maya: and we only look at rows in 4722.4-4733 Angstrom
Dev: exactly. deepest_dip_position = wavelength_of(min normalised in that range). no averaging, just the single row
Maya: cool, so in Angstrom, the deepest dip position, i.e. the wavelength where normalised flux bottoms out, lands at 4728.43 Angstrom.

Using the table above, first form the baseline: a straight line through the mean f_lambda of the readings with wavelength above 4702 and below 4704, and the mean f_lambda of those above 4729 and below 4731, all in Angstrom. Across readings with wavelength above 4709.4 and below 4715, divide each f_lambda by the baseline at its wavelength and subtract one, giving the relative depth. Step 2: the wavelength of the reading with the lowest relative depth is 4709.96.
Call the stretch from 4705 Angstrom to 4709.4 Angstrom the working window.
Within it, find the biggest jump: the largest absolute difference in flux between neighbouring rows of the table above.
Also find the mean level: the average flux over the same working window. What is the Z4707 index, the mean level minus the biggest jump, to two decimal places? 2.17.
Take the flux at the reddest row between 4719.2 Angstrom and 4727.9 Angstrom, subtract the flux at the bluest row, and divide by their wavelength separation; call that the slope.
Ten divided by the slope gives -264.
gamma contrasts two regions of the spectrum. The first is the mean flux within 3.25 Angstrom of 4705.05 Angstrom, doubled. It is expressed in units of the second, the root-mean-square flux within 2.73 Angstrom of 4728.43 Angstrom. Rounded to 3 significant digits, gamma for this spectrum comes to 2.14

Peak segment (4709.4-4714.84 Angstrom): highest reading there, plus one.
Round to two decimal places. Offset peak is 3.33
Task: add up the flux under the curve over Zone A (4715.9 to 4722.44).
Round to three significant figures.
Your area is 15.4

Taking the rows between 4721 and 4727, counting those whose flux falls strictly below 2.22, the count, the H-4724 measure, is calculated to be 1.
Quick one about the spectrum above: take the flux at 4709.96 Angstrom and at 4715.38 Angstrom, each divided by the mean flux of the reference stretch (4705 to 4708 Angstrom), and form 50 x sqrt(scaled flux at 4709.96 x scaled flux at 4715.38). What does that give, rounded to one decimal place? 53.0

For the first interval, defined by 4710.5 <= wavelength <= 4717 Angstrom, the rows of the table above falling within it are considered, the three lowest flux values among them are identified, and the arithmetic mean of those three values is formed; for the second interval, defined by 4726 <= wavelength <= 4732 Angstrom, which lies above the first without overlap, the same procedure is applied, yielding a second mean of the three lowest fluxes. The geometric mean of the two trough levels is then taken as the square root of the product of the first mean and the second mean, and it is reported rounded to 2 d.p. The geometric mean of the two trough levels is 2.17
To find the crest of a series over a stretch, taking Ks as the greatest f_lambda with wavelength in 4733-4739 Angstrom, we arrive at 2.137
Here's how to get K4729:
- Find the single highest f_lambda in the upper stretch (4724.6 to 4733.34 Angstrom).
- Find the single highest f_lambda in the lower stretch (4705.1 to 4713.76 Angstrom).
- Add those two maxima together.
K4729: 4.54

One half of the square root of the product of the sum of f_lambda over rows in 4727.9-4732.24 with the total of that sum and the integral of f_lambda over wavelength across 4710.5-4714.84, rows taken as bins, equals 6.1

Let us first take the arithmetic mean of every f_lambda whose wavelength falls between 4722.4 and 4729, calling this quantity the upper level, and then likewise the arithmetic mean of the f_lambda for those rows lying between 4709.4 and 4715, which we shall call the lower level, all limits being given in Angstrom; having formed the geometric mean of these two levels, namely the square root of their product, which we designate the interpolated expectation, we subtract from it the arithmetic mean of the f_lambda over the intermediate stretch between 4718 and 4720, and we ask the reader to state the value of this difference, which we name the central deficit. -0.12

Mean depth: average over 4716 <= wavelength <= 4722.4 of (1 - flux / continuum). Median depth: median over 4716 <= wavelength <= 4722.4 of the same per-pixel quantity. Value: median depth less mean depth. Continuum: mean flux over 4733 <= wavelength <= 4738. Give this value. 0.000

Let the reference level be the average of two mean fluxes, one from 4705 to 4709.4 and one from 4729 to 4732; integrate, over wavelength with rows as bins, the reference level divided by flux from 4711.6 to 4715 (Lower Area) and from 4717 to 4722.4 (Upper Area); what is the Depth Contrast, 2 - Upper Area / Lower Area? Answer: 0.4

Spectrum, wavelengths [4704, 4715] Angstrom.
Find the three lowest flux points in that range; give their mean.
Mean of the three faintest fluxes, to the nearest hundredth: 2.18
